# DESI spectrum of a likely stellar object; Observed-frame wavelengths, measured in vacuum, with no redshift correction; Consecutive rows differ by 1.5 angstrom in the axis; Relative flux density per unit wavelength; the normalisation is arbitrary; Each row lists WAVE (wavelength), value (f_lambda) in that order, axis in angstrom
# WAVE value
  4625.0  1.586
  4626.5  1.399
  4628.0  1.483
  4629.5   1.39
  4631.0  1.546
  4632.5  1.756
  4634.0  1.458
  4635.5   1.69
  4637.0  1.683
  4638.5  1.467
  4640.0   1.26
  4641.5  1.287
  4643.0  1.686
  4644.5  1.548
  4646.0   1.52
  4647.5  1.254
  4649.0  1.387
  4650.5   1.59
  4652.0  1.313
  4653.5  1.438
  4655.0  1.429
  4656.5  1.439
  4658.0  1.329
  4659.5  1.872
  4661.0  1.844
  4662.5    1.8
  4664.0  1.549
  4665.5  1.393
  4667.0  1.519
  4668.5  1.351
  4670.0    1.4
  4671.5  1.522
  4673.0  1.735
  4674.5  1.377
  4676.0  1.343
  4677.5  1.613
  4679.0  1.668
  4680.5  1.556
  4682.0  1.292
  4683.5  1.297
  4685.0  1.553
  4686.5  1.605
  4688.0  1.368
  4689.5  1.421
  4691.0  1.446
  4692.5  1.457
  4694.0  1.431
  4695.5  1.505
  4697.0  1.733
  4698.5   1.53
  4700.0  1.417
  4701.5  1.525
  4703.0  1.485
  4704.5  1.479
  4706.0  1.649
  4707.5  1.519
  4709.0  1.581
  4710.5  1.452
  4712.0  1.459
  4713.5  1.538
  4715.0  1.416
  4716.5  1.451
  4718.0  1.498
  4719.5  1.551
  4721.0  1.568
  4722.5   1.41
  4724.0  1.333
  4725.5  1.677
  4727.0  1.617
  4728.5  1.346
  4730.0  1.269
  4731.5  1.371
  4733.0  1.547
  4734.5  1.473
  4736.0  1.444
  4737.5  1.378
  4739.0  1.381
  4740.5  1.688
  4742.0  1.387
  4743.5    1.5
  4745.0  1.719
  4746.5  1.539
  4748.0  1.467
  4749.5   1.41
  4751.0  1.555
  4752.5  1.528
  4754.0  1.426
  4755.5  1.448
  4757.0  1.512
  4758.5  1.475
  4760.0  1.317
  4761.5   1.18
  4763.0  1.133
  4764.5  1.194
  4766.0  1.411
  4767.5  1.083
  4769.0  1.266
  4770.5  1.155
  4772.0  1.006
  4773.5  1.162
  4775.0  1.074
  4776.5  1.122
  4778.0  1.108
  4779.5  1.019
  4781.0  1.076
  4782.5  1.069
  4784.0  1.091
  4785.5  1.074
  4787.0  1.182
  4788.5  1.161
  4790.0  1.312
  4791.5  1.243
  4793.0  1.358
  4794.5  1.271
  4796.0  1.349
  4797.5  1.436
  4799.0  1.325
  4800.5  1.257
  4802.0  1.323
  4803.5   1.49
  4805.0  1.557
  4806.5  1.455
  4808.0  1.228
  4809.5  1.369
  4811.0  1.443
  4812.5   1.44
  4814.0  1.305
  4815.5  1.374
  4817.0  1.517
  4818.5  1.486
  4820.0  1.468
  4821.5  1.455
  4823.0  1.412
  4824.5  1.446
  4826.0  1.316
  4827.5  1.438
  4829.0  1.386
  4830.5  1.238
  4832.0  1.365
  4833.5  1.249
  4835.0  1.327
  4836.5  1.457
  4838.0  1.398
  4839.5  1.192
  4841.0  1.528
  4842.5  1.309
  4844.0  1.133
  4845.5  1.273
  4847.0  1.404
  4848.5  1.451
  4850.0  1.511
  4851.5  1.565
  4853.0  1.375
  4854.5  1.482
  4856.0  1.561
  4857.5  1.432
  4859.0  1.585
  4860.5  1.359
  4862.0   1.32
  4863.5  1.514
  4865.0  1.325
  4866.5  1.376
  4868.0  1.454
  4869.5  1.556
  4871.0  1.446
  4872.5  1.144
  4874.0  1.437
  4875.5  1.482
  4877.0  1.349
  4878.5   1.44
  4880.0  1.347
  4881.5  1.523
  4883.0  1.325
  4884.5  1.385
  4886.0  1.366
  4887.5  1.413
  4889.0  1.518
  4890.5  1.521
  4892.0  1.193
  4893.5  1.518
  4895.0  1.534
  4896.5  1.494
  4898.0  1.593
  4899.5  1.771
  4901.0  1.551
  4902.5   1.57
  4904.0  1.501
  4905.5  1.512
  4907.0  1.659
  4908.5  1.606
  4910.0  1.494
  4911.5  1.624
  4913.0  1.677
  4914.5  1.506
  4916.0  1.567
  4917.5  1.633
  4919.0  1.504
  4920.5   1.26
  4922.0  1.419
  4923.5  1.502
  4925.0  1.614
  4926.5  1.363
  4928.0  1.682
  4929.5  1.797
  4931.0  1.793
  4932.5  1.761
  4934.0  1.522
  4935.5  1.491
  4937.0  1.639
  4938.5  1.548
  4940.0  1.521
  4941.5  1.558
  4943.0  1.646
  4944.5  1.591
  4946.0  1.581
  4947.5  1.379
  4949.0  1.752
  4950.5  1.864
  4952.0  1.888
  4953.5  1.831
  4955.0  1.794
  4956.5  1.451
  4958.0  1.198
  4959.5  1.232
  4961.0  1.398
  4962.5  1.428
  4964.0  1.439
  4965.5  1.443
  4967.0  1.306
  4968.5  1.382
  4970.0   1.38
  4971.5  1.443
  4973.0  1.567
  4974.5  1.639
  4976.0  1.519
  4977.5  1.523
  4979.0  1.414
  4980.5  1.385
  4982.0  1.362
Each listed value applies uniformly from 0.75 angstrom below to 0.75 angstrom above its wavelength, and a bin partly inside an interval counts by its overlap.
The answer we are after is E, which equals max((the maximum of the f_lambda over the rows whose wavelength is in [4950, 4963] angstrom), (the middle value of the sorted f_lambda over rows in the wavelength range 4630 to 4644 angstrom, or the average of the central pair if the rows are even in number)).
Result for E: 1.89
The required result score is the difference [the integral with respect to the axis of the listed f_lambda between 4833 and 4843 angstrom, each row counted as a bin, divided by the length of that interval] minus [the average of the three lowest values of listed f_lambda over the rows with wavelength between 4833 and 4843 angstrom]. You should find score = 0.11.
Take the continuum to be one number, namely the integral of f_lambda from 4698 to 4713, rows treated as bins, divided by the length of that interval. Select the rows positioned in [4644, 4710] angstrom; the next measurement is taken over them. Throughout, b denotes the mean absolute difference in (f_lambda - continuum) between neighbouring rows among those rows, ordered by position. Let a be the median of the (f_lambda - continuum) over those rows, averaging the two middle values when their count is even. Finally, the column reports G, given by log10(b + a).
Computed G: -0.92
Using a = -0.01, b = 0.134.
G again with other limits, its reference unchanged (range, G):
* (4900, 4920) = -0.85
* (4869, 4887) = -1.40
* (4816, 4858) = -1.65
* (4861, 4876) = -1.08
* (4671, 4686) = -0.69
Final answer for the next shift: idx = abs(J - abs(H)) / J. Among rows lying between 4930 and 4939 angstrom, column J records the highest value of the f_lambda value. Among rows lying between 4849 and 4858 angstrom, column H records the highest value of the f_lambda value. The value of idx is 0.13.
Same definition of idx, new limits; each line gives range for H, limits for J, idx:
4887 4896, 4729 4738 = 0.01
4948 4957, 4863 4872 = 0.21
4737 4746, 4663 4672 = 0.11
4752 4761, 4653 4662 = 0.18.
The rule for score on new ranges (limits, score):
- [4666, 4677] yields 0.11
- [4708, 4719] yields 0.05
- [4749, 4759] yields 0.05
